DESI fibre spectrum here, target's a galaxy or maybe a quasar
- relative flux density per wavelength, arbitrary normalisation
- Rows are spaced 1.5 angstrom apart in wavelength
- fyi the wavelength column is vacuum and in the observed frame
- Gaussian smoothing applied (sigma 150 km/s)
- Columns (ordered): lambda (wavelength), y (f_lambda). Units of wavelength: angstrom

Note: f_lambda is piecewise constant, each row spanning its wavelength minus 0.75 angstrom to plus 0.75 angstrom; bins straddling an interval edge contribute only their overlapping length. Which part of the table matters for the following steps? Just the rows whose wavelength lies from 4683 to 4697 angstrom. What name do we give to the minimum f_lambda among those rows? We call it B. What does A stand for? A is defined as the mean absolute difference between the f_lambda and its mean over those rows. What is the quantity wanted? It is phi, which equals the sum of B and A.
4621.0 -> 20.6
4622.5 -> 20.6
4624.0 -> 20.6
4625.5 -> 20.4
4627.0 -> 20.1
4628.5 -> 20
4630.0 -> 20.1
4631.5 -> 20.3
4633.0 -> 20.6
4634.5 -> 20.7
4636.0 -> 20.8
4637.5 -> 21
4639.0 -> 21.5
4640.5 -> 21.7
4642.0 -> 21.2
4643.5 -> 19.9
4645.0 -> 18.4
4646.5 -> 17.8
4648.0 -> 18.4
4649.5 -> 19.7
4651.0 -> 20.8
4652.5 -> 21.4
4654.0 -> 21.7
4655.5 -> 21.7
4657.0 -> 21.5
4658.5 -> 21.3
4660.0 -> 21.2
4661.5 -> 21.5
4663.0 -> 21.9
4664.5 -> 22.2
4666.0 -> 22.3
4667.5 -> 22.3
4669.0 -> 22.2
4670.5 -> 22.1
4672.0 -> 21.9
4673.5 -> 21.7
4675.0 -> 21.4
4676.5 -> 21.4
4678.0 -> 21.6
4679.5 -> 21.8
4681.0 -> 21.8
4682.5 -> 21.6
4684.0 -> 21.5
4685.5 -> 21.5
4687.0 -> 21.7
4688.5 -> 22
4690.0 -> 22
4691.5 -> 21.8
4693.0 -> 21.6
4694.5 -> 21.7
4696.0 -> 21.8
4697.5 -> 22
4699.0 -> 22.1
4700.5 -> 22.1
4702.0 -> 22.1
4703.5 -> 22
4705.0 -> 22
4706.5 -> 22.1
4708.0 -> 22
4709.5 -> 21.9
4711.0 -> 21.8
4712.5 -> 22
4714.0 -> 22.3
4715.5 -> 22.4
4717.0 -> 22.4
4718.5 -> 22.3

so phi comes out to 21.6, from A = 0.15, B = 21.5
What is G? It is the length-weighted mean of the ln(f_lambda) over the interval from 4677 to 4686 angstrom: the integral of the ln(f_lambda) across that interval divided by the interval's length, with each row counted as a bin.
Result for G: 3.07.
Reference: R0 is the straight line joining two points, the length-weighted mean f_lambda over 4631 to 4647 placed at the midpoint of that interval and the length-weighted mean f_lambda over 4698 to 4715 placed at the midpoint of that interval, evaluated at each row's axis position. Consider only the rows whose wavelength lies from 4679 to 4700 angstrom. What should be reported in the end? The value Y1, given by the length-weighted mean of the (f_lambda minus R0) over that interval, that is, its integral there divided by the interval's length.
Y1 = 0.16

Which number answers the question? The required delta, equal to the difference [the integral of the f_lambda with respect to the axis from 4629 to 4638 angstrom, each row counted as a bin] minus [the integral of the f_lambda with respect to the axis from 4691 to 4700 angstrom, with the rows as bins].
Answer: -12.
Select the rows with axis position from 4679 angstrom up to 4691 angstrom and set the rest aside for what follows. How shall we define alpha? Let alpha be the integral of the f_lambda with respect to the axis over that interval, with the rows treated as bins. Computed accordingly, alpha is 261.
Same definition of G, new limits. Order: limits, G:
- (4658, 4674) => 3.09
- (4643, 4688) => 3.05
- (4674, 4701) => 3.08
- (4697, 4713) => 3.09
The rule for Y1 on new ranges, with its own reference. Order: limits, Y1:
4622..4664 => 0.12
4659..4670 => 0.91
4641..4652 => -1.03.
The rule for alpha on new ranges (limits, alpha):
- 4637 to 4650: 259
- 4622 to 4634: 244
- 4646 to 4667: 441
